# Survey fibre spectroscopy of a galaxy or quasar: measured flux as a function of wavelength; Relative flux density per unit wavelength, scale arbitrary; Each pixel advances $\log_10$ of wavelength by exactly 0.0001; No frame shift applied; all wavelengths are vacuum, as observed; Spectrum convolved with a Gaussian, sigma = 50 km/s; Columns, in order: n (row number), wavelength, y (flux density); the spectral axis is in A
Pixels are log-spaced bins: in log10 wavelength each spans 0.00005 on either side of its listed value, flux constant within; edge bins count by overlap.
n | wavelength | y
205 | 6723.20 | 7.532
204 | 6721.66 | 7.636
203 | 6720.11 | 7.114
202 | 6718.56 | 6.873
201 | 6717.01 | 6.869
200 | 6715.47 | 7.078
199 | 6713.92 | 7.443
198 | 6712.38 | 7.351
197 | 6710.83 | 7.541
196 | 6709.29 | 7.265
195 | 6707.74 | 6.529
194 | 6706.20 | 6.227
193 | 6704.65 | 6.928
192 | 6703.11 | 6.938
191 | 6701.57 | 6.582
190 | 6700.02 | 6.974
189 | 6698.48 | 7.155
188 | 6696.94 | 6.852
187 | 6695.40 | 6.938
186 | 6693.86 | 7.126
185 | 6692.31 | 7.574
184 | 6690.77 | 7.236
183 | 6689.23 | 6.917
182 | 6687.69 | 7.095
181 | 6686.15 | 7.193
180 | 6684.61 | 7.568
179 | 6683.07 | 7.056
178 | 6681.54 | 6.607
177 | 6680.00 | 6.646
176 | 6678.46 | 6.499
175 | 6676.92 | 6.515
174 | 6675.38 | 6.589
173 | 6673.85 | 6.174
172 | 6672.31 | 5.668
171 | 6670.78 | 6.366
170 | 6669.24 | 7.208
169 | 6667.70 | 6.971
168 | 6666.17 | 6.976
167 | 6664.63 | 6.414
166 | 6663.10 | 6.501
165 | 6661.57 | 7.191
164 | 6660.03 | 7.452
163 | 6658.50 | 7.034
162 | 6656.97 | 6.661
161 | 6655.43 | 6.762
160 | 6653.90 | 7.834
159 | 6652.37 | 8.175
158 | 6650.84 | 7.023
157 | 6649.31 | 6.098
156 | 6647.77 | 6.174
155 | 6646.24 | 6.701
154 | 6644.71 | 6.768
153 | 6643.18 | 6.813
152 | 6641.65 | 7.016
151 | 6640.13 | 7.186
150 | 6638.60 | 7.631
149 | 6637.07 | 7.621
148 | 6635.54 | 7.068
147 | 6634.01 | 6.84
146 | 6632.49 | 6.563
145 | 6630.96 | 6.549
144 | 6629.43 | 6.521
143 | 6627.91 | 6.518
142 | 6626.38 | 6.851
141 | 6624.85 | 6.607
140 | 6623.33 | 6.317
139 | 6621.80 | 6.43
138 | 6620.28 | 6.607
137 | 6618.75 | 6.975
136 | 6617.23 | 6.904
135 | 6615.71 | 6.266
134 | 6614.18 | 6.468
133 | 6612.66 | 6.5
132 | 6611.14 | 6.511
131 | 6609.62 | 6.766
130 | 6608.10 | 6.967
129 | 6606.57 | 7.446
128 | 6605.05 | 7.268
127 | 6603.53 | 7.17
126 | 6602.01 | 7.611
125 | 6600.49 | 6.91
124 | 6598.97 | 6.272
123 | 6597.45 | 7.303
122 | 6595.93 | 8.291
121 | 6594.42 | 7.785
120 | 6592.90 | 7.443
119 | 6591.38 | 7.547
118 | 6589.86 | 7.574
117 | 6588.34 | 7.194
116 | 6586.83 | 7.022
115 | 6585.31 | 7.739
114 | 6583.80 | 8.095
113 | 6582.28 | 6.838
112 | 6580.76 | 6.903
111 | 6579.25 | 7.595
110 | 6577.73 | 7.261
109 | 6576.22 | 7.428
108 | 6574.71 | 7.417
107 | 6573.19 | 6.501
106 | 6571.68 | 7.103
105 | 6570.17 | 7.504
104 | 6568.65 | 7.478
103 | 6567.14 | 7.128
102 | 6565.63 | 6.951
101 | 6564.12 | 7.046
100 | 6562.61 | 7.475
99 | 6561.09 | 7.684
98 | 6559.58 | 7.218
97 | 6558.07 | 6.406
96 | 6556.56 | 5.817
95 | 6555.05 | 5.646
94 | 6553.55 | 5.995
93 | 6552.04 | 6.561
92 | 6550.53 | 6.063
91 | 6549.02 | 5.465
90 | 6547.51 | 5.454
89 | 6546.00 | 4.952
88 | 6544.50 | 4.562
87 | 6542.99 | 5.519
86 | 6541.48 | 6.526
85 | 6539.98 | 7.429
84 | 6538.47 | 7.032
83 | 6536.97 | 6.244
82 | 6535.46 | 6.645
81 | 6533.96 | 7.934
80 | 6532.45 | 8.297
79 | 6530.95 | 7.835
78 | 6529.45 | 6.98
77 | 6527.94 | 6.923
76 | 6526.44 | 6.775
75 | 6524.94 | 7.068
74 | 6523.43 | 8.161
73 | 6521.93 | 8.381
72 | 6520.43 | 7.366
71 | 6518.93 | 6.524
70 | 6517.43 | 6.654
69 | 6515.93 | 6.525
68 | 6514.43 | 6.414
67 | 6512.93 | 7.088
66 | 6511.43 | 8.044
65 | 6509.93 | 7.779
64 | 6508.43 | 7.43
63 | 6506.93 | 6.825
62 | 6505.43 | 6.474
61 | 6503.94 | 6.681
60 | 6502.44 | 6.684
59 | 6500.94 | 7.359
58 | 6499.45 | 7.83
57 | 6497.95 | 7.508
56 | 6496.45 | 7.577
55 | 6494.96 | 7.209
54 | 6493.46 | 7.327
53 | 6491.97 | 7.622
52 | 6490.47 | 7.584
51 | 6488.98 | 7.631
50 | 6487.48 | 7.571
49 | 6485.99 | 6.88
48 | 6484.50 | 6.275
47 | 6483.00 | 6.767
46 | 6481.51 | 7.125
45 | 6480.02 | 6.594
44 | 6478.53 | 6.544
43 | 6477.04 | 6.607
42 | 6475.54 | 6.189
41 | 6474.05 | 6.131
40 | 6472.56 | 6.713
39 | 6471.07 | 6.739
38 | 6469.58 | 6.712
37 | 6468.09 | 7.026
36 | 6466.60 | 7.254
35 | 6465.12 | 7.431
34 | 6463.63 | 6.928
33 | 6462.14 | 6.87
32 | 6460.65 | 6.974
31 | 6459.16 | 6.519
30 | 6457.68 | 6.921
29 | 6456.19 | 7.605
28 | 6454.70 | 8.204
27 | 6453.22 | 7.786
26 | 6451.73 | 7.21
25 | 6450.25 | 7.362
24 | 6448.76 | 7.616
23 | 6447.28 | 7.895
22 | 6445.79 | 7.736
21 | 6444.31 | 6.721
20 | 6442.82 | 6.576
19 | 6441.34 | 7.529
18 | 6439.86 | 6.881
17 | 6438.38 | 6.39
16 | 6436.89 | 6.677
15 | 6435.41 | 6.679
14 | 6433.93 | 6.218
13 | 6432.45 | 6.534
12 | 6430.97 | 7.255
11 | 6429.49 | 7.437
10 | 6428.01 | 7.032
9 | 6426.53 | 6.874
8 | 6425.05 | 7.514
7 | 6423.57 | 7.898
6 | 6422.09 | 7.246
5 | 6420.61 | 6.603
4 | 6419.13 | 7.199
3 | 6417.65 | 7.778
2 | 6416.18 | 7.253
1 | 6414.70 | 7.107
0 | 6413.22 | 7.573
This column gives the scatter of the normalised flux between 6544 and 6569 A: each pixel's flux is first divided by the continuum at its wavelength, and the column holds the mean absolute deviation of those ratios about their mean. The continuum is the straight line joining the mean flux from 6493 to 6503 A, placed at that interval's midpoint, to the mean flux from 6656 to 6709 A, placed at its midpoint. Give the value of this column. 0.114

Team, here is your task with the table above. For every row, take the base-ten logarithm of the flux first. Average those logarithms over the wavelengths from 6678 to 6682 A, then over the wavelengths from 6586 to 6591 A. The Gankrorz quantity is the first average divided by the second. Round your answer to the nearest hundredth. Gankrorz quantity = 0.95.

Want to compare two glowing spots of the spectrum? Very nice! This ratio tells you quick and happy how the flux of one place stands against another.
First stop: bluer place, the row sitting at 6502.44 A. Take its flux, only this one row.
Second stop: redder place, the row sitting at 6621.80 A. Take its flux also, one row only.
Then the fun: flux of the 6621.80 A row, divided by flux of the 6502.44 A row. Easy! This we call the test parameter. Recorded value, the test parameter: 0.96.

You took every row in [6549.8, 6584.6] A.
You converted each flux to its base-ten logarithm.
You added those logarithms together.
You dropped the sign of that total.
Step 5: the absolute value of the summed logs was 19.3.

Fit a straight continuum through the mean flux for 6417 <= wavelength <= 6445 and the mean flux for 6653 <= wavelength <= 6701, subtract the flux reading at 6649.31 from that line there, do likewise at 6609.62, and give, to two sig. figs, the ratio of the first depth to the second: 5.1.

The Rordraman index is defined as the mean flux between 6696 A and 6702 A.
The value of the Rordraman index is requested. 6.9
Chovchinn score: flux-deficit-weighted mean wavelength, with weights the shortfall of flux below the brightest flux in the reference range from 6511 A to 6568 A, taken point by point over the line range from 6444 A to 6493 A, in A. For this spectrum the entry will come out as 6469.8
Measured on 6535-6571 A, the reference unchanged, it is 6550.6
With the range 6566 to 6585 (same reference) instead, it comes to 6575.2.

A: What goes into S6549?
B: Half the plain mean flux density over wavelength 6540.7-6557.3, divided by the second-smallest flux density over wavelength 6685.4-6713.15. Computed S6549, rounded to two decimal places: 0.44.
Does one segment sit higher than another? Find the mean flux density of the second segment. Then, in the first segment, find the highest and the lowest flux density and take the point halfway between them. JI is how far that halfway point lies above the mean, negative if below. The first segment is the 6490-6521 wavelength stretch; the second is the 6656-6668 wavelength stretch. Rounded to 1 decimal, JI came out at 0.3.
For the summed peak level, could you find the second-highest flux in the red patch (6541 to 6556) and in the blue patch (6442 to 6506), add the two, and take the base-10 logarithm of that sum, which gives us 1.16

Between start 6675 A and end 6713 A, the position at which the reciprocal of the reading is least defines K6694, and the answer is 6692.31 A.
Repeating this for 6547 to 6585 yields 6583.80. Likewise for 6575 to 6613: 6595.93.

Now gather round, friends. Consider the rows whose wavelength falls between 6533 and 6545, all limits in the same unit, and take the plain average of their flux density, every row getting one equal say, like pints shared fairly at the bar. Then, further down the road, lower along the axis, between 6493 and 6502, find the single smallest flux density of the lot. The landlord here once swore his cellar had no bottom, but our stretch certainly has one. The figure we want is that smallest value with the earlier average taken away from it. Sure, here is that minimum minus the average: 0.7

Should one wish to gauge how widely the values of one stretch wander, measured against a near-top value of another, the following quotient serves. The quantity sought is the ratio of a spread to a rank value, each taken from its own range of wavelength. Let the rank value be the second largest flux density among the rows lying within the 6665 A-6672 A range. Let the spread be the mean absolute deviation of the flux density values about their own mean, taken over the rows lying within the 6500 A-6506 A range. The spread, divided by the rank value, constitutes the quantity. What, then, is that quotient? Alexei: 0.040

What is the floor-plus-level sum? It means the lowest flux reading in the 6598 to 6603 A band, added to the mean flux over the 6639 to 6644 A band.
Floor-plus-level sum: 13.3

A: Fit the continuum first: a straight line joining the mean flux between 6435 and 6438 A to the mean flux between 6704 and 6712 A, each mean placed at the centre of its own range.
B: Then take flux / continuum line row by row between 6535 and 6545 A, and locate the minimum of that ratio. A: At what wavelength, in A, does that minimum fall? 6544.50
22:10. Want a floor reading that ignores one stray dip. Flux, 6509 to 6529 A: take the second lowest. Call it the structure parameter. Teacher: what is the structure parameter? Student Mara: 6.524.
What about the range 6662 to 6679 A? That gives 6.174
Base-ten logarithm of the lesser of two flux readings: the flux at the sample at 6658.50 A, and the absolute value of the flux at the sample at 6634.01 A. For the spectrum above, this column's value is 0.835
